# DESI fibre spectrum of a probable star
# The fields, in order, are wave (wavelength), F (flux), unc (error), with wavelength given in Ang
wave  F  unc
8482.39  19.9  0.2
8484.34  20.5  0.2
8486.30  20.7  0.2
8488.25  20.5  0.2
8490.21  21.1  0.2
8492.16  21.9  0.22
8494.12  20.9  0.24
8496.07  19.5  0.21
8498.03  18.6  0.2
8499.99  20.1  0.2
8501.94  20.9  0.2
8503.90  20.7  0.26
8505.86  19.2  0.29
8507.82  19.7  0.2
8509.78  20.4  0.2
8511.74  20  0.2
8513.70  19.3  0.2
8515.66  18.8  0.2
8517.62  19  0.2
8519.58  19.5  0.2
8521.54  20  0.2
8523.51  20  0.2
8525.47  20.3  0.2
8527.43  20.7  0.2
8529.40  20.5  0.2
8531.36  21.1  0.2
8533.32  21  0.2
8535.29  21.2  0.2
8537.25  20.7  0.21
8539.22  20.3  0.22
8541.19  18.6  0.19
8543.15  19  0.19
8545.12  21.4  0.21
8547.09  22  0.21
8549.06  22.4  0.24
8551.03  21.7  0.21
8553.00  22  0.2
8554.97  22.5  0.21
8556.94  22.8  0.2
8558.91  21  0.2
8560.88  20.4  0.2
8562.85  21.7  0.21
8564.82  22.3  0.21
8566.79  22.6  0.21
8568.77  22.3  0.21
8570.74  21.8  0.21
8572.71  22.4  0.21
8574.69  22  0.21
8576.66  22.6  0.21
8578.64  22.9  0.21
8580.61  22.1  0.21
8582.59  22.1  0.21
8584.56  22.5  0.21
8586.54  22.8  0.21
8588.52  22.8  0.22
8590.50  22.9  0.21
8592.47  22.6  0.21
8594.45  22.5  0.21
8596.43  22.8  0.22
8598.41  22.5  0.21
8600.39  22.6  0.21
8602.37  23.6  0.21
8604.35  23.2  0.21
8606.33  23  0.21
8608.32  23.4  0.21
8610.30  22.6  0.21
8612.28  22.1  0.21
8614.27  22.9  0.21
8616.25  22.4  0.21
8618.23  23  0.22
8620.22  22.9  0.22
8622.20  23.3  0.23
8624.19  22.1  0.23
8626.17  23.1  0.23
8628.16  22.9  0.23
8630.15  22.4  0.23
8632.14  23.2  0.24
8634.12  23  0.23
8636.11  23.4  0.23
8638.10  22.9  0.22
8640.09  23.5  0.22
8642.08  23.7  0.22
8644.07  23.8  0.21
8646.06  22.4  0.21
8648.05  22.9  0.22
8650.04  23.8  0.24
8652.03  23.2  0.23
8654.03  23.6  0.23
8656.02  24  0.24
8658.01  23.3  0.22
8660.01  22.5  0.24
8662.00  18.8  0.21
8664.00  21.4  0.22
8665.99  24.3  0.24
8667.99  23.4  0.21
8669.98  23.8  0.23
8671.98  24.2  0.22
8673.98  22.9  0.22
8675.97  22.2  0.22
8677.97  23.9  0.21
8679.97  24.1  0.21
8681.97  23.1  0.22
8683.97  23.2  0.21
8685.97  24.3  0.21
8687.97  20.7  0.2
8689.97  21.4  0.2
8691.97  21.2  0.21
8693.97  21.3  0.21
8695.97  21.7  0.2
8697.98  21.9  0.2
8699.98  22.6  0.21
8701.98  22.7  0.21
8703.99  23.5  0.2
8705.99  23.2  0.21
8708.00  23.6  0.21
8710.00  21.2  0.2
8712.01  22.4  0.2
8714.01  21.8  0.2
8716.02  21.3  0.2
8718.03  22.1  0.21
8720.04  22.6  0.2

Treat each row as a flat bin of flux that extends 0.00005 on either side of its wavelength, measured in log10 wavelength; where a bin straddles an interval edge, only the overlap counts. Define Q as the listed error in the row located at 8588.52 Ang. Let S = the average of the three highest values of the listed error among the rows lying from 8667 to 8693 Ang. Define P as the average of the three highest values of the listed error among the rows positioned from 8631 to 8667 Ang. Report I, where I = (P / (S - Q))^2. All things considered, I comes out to 5184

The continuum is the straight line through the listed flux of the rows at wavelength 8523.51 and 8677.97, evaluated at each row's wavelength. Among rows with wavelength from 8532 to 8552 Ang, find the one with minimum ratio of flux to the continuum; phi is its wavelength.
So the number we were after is 8541.19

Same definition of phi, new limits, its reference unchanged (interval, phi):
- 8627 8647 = 8646.06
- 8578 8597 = 8582.59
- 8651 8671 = 8662.00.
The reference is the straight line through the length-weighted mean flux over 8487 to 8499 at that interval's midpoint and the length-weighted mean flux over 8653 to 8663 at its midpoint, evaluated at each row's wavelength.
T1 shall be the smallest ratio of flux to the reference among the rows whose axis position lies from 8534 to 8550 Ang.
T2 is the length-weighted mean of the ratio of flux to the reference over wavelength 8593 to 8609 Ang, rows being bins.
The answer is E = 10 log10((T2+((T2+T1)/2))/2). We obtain 0.052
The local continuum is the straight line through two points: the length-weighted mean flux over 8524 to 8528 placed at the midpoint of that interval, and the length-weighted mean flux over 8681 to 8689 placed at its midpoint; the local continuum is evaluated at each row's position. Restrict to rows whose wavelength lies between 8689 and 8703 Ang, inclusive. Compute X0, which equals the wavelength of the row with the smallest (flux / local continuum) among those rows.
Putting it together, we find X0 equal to 8691.97 Ang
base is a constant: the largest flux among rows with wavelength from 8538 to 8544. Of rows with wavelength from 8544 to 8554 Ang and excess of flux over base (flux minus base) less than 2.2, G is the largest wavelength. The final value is 8553.00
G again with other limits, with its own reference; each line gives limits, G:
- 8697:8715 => 8714.01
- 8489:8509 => 8507.82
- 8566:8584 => 8582.59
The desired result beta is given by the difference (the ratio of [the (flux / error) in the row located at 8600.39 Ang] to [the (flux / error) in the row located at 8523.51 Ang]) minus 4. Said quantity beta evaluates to -2.92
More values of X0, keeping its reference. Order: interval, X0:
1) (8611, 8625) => 8624.19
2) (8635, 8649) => 8646.06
